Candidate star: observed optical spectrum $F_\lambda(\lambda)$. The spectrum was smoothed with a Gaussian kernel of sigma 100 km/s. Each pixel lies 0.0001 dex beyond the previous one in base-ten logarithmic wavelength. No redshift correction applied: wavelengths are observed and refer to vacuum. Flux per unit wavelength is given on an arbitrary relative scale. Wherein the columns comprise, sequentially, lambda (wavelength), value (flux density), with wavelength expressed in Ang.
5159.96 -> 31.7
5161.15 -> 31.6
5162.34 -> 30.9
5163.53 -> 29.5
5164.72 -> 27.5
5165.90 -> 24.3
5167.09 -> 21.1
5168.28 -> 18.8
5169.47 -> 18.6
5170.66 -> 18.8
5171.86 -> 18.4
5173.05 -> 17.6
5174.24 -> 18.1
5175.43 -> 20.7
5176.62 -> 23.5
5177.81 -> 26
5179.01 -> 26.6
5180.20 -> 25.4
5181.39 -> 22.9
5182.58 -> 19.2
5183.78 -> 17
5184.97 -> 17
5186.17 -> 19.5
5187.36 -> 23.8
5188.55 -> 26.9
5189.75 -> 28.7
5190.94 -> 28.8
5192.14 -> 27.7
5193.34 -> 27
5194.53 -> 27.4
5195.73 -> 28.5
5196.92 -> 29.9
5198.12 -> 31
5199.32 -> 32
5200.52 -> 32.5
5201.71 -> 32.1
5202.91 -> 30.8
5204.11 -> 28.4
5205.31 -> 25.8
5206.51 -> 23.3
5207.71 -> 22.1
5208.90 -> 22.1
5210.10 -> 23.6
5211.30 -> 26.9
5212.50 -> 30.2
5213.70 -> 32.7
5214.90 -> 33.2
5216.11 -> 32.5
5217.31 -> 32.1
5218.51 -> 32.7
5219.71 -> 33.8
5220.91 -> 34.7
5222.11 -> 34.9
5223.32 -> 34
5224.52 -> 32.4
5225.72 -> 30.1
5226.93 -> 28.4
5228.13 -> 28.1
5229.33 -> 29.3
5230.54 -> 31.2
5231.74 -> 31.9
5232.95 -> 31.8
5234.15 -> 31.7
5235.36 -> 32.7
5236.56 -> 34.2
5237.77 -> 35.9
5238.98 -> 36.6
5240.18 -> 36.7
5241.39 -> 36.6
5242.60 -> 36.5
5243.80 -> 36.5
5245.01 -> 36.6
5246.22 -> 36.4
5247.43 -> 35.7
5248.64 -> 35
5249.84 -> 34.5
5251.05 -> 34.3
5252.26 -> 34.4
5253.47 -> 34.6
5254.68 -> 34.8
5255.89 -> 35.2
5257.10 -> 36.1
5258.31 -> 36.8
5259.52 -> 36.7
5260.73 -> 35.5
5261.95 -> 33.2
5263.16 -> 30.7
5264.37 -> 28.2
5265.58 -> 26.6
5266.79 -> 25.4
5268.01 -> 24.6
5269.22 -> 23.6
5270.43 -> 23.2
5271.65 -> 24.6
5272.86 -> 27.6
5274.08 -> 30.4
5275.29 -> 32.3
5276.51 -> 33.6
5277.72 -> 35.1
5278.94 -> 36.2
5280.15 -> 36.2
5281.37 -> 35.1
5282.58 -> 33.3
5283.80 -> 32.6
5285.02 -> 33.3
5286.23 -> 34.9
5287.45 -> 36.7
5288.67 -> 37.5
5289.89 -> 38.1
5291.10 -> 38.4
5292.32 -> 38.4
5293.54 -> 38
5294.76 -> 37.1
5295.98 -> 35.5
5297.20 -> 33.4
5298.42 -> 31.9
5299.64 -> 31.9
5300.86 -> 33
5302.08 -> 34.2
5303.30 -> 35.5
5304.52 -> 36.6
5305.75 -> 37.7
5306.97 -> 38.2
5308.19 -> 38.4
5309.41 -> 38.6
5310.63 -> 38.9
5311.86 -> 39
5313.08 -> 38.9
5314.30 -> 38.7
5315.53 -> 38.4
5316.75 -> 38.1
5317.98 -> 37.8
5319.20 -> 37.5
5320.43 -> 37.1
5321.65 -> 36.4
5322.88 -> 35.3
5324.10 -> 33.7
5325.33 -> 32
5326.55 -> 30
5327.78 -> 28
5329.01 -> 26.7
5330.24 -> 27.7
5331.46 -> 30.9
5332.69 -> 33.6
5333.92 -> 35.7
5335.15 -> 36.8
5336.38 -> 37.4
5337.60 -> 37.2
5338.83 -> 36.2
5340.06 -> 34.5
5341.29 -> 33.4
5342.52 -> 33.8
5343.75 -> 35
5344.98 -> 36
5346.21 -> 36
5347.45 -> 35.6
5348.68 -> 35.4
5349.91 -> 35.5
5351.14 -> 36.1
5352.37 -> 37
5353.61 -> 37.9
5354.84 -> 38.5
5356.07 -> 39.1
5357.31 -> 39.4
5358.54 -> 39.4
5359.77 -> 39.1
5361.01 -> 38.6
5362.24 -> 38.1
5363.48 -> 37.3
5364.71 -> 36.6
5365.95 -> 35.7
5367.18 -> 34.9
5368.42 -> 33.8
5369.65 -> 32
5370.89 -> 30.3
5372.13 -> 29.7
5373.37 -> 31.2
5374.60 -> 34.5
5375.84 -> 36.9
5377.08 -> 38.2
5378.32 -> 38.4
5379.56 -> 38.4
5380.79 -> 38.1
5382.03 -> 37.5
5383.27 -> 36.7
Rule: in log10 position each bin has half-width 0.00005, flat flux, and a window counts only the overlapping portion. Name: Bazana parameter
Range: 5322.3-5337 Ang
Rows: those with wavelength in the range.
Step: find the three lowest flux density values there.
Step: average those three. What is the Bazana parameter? 27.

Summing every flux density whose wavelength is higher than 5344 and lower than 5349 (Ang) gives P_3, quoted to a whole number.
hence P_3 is 143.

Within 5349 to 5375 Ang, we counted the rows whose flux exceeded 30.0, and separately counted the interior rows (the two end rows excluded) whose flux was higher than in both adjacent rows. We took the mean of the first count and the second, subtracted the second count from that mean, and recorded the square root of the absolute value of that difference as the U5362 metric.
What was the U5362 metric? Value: 3.2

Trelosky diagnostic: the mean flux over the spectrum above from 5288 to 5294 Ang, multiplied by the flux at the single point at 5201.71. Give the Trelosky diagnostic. 1222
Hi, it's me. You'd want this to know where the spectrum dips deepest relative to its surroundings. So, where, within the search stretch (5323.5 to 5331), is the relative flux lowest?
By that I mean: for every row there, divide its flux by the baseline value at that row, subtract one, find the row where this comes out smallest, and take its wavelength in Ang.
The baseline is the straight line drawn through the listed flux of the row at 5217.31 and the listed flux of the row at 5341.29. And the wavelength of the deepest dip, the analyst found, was 5329.01 Ang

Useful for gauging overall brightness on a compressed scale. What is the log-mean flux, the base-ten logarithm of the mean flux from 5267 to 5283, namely 1.48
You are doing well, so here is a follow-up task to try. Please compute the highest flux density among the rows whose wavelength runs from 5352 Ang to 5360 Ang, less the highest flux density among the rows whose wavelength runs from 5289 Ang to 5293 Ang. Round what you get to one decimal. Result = 1.0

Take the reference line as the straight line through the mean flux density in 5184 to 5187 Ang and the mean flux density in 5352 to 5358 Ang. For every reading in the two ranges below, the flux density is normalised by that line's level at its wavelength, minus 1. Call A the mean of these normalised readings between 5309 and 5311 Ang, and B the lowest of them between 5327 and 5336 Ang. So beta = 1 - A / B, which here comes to 2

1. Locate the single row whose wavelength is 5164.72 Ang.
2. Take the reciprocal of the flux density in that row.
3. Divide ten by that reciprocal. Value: 275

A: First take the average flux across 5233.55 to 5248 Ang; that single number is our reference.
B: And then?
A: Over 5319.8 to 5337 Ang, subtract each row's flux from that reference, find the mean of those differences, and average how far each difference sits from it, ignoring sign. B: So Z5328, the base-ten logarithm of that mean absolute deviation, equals 0.5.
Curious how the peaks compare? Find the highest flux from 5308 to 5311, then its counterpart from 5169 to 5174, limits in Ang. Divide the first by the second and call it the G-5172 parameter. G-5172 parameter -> 2.07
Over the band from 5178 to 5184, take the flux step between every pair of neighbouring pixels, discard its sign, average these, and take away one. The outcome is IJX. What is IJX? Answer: 1.4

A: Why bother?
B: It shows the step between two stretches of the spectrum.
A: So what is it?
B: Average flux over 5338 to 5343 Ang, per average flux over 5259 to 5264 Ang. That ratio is 1.0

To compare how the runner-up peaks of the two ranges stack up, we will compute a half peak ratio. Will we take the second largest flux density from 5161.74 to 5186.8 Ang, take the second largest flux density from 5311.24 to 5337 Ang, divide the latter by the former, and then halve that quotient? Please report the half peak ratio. 0.66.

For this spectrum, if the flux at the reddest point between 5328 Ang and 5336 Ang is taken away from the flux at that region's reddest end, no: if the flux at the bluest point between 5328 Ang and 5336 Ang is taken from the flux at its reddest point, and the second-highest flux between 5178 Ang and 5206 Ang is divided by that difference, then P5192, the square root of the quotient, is 1.8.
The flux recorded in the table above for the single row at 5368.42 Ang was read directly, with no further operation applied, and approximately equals 33.8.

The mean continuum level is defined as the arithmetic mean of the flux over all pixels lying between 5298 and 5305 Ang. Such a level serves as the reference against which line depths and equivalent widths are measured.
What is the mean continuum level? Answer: 34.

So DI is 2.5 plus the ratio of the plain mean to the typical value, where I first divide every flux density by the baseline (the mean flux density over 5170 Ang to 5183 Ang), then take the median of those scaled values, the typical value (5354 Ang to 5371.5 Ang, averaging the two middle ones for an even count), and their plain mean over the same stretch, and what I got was 3.47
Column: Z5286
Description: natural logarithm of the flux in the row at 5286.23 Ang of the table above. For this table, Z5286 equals 3.55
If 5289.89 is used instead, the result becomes 3.64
